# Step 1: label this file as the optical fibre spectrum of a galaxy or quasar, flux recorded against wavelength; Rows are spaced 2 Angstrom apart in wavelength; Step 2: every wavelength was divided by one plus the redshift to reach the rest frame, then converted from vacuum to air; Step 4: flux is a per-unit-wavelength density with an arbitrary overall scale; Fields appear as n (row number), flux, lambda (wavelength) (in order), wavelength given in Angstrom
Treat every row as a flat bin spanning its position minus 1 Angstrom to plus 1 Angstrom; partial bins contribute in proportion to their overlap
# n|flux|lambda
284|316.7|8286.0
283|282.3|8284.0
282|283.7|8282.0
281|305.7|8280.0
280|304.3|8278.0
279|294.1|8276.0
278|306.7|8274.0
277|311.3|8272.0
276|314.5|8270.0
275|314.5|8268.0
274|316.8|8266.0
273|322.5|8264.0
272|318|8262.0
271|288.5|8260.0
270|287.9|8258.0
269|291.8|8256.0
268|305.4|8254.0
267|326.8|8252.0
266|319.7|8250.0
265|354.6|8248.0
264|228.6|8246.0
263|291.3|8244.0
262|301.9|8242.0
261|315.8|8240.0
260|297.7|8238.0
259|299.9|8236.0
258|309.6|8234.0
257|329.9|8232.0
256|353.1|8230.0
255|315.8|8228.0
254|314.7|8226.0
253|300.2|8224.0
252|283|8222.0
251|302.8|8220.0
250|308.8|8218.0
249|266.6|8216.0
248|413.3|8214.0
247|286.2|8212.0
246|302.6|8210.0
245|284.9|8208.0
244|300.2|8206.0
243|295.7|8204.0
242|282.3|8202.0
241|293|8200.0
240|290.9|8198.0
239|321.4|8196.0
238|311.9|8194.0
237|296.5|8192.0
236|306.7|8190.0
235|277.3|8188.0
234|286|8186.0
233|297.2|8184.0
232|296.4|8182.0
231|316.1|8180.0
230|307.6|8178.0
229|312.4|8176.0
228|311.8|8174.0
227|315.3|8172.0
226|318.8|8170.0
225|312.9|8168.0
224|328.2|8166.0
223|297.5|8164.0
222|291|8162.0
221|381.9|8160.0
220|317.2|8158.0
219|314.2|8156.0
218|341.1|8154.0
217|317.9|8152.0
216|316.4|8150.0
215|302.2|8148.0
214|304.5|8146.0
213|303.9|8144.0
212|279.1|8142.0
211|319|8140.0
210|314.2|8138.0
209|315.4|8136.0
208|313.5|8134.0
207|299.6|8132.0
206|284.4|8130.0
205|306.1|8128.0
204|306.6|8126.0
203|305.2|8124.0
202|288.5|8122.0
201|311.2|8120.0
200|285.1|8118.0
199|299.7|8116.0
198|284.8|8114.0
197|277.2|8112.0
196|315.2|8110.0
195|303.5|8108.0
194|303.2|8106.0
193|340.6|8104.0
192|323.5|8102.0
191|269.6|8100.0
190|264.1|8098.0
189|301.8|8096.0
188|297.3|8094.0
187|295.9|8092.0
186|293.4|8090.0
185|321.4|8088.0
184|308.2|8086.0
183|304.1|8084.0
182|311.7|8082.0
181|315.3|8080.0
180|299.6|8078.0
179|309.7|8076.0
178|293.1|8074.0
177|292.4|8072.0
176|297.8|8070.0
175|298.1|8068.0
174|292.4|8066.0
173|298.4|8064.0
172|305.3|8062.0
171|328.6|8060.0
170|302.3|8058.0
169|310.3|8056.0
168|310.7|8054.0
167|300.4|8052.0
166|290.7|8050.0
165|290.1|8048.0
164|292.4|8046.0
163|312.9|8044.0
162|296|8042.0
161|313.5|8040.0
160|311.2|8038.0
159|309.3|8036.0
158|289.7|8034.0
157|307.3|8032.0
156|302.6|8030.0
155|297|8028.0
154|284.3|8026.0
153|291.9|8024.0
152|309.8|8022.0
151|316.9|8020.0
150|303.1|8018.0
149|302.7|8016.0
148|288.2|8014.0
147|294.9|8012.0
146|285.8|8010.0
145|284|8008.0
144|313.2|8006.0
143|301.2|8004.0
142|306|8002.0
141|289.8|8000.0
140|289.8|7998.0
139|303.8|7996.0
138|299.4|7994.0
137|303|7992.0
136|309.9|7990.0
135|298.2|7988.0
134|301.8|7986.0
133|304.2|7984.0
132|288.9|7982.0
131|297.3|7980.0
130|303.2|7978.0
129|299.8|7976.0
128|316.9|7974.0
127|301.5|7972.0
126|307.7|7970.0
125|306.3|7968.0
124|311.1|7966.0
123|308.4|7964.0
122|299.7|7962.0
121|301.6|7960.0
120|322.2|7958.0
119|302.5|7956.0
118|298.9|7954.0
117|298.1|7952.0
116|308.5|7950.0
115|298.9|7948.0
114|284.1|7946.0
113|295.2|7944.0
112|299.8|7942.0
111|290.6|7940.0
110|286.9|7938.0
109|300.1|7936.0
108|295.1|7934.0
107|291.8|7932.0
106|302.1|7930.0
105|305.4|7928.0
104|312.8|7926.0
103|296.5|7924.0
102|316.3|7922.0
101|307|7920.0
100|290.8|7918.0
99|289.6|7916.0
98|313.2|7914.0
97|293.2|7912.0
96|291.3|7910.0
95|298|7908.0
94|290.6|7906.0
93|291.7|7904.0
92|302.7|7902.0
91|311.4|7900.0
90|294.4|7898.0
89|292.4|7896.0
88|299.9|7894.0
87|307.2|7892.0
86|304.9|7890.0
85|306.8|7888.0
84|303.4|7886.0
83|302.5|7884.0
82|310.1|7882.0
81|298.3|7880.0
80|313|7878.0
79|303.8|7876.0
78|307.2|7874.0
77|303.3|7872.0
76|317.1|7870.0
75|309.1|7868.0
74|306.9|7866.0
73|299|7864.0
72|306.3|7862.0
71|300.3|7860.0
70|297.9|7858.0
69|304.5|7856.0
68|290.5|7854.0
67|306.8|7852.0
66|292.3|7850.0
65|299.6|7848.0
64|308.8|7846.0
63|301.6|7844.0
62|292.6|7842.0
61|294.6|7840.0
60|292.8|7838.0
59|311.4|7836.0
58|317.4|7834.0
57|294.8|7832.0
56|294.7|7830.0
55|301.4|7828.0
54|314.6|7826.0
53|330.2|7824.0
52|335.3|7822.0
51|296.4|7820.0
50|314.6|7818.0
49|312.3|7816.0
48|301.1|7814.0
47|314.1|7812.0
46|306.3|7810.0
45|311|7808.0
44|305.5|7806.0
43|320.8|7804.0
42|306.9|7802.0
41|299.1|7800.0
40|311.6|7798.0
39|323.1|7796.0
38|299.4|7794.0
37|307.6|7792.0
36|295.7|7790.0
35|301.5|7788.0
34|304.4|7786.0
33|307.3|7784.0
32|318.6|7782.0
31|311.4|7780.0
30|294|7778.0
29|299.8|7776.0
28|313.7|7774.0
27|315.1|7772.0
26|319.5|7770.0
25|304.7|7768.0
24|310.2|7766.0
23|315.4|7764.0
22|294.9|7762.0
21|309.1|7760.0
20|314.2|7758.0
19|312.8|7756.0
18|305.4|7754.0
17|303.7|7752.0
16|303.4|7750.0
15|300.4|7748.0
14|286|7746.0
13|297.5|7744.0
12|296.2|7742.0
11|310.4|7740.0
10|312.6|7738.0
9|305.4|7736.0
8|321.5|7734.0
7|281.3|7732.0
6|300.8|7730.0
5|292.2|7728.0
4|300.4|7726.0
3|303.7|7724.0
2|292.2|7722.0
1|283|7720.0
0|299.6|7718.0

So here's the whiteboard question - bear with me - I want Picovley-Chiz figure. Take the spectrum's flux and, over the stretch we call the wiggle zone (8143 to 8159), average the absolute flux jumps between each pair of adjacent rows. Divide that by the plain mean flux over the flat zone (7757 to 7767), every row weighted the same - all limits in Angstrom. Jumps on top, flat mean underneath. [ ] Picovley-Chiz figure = 0.033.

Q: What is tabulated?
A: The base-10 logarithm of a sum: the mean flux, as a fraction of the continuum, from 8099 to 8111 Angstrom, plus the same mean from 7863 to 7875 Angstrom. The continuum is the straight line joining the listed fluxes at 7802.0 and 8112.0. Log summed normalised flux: 0.329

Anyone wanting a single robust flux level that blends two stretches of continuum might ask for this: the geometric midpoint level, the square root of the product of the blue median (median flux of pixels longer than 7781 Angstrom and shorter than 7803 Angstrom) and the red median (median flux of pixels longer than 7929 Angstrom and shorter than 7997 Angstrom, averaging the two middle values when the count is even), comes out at 304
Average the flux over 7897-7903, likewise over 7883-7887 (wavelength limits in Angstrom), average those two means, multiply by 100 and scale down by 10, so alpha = 3029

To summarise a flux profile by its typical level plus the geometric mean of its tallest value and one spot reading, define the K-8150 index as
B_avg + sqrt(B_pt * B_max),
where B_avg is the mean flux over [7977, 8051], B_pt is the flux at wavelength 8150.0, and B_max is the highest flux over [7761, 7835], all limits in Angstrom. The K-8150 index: 625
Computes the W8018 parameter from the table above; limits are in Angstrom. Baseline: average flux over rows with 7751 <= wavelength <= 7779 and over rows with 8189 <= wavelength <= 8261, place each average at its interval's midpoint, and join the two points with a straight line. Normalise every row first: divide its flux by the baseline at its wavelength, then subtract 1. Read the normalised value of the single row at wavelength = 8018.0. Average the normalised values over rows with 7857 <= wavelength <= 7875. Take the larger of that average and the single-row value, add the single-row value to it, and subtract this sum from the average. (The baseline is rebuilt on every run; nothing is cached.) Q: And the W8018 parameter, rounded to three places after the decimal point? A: 0.011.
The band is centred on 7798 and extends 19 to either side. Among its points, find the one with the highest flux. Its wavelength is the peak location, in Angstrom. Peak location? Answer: 7796.0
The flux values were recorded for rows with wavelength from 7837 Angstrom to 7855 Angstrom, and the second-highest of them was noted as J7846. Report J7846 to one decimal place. 306.8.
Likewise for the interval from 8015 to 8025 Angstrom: 309.8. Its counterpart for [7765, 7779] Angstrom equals 315.1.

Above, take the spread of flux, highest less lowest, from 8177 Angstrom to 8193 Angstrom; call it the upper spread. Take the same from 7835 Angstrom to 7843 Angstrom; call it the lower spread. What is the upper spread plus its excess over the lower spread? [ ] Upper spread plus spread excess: 59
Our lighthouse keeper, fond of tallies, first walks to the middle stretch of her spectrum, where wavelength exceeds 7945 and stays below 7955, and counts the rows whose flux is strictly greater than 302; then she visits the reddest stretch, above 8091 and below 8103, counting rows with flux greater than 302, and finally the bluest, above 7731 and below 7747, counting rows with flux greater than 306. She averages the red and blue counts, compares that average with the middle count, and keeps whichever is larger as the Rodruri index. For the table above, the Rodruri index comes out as 2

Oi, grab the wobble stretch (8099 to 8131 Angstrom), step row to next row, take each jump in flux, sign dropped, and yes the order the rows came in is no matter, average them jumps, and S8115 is 19.0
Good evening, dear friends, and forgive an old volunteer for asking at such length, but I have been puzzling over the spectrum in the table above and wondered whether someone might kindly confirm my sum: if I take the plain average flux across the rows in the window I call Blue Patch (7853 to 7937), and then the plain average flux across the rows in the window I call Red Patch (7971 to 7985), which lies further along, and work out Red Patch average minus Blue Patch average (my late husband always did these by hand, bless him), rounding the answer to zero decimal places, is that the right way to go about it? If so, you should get 0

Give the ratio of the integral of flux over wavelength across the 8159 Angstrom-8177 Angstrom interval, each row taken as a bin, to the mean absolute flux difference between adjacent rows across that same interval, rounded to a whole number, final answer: 293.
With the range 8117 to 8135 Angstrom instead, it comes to 366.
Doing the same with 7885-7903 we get 870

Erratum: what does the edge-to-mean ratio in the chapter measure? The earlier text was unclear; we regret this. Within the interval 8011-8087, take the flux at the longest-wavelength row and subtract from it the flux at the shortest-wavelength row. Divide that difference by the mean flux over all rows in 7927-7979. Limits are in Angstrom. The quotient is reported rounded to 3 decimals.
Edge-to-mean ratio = 0.044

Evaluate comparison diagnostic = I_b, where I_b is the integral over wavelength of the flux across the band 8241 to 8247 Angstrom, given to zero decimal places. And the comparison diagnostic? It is 1644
